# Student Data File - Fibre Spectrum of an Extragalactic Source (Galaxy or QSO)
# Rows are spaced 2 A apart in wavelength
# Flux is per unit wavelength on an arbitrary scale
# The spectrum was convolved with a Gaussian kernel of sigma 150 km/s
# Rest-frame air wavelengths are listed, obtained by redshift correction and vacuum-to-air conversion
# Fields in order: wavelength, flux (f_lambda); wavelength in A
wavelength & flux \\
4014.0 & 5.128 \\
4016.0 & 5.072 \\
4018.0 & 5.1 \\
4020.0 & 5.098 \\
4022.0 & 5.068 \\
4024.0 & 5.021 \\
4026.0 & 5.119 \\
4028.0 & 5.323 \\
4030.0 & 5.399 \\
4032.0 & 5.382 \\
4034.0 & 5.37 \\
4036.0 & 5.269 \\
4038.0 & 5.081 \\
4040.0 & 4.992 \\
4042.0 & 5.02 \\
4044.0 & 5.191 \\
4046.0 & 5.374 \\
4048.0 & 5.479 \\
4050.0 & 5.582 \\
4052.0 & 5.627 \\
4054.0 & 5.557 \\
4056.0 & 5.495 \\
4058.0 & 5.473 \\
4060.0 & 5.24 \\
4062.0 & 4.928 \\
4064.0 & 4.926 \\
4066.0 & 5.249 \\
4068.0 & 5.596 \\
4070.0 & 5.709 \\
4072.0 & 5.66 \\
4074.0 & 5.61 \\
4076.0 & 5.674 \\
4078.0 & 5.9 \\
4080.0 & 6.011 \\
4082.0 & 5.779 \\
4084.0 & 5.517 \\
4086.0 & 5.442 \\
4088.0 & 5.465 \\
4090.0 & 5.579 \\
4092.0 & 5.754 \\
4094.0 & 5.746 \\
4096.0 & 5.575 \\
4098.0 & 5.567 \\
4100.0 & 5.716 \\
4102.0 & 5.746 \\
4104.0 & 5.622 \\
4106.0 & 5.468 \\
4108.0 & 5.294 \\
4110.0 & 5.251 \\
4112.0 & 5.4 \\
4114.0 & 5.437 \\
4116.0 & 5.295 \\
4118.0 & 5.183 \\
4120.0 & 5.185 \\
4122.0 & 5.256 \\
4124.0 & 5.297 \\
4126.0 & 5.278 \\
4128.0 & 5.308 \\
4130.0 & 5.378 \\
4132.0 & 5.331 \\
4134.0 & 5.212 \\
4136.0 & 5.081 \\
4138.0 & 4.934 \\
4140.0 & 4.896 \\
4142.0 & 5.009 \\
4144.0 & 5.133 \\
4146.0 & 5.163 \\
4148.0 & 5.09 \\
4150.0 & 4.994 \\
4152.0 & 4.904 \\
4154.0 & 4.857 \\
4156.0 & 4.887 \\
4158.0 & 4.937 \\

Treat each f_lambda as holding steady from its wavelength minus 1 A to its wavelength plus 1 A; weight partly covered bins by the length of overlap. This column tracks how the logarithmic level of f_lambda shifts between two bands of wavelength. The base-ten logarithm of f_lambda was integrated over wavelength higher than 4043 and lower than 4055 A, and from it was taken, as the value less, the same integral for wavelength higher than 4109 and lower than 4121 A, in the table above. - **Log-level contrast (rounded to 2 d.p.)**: 0.17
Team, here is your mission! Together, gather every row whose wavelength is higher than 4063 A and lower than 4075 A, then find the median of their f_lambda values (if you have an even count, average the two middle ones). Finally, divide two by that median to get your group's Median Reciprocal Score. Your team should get 0.357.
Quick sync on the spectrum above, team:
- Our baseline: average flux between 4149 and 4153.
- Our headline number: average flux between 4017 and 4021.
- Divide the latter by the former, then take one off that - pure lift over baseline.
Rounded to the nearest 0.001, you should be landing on 0.030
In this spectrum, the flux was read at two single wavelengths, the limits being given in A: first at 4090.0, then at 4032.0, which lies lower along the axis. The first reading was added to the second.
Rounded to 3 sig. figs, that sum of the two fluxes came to 11.0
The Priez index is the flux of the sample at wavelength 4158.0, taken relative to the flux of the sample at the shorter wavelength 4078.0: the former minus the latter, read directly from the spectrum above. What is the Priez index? -1.0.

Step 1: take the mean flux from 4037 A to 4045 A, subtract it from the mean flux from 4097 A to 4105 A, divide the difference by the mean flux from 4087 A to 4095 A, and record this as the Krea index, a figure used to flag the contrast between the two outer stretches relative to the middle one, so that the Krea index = 0.10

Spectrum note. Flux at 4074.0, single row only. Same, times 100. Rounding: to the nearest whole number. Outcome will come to 561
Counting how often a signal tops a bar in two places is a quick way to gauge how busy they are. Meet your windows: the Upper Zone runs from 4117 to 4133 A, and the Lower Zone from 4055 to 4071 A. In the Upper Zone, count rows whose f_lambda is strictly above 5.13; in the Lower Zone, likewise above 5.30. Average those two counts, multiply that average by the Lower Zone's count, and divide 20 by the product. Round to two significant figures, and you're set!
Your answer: 0.83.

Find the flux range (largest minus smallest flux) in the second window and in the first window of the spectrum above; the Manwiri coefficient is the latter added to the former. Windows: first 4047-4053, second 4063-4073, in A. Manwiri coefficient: 0.9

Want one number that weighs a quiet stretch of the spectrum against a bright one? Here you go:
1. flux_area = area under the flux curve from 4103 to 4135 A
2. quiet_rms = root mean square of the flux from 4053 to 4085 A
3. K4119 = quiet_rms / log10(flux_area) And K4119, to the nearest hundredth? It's 2.48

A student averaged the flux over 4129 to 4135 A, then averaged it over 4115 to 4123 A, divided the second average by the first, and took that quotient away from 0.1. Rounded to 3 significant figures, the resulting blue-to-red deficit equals -0.885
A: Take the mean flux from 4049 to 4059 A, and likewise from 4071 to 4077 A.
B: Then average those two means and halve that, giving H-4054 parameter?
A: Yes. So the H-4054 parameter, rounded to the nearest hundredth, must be 2.80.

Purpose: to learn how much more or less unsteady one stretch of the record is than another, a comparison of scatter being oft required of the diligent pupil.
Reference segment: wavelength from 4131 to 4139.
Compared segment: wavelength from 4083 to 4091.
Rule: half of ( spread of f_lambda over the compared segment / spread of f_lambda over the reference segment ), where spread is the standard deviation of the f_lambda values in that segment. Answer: 0.18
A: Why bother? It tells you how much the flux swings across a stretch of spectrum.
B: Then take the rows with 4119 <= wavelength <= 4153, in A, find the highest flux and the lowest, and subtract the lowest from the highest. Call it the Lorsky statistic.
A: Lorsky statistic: 0.48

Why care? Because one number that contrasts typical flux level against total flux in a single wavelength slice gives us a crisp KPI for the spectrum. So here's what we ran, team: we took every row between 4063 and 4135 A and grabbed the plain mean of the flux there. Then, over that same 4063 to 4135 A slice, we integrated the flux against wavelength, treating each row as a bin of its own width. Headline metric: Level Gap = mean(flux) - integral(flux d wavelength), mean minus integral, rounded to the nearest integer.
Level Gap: -389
